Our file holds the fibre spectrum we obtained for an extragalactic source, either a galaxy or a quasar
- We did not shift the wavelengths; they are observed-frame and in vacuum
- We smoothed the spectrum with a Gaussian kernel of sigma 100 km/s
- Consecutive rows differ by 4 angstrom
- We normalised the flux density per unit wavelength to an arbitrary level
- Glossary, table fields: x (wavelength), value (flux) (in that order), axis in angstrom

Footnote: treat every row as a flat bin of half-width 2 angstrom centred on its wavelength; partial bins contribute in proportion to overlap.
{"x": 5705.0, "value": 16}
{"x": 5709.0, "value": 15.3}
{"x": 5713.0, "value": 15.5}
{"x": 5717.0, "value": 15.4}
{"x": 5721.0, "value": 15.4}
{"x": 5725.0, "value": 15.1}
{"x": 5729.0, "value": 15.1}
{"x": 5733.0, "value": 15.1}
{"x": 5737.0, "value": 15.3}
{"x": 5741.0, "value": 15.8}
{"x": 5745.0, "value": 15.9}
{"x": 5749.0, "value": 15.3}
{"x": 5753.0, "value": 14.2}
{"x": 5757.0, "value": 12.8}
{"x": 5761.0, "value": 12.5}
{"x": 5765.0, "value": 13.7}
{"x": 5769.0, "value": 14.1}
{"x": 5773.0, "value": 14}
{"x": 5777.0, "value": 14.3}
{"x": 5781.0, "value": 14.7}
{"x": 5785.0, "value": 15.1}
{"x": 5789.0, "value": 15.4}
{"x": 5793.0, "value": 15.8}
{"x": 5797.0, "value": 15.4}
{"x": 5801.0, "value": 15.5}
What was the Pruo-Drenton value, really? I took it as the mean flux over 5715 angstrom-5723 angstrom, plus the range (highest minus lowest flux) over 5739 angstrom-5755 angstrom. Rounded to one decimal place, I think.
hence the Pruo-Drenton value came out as 17.1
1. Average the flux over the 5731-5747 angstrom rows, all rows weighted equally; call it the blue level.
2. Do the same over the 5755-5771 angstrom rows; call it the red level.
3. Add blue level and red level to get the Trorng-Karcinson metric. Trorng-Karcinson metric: 28.8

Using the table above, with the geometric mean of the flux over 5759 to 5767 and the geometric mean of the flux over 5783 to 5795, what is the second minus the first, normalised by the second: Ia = 0.15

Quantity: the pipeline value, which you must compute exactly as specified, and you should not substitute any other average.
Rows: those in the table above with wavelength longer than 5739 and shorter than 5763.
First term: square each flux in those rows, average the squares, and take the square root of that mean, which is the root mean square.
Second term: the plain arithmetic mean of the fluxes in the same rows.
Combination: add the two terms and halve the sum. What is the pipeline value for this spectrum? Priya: 14.4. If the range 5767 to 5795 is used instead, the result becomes 14.8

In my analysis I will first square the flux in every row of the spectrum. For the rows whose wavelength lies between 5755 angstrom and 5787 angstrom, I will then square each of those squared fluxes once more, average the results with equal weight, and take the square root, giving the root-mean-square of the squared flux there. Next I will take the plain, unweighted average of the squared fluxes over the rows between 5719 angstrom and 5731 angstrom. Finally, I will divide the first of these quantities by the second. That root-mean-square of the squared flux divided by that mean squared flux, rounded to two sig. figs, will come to 0.84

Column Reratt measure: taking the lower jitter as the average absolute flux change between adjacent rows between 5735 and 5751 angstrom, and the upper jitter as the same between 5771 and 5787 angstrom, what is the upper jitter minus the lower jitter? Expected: -0.03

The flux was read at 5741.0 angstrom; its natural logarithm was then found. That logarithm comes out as 2.76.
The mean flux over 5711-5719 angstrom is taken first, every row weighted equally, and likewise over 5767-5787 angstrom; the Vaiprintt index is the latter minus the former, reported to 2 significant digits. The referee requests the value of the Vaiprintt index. -1.0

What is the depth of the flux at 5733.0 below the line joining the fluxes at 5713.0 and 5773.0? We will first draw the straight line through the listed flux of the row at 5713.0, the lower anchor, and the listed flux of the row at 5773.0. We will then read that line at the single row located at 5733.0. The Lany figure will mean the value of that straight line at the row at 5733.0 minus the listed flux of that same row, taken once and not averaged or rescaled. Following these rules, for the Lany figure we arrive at -0.10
